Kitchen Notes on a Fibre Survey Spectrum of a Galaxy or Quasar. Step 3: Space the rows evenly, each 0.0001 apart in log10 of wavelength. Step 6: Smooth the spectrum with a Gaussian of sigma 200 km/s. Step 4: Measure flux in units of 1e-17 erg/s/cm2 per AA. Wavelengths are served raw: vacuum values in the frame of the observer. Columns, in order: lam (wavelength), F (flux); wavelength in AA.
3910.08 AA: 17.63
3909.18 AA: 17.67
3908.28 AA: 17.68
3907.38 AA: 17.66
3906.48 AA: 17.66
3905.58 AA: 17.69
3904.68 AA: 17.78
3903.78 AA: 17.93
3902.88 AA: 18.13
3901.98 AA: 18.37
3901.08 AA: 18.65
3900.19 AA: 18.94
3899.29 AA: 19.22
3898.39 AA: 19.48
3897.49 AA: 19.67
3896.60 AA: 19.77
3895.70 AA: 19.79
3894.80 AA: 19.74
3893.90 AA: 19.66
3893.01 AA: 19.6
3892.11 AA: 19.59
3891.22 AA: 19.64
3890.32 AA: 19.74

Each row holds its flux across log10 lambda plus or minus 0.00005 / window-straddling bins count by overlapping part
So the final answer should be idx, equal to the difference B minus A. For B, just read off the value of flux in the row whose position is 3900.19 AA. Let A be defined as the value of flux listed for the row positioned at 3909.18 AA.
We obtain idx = 1.3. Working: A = 17.67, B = 18.94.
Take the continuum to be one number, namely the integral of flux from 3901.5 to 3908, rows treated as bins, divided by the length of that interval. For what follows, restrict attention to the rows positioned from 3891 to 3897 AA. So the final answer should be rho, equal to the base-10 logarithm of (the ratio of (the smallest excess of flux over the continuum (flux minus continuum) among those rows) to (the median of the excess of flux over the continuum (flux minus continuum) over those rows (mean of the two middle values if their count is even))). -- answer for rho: 0.0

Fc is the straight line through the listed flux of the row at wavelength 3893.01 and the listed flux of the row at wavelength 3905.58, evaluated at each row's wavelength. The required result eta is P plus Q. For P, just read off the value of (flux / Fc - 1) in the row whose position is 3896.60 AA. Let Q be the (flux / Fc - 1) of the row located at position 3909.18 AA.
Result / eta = 0.07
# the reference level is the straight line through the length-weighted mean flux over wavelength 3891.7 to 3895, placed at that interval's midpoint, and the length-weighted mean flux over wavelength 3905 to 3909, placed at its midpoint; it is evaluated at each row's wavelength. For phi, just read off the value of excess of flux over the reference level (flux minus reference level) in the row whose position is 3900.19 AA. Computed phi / 0.29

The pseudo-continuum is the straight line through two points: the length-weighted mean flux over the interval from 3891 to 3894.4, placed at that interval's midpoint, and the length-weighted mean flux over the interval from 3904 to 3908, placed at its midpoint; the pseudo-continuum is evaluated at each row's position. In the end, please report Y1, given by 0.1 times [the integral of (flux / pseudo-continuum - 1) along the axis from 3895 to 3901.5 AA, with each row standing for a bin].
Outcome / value 0.019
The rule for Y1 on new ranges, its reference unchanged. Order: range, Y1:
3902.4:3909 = 0.002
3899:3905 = 0.004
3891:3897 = 0.007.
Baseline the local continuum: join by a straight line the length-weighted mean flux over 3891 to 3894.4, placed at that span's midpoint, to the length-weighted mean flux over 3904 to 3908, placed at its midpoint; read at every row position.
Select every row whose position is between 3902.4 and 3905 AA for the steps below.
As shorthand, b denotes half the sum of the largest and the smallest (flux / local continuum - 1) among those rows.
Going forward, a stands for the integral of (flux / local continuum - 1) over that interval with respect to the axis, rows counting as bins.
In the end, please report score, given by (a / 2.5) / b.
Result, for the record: 1.11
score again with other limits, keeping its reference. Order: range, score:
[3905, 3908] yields 1.29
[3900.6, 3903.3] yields 1.07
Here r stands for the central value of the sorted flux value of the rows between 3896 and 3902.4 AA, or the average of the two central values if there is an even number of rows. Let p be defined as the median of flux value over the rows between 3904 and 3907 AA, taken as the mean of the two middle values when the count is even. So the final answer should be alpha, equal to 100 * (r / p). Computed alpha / 109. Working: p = 17.7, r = 19.2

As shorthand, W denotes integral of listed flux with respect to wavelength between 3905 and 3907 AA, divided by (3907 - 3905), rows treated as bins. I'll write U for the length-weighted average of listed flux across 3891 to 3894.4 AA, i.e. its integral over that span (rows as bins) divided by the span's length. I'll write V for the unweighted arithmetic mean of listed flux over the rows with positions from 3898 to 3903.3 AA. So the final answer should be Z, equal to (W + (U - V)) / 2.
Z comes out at 9.3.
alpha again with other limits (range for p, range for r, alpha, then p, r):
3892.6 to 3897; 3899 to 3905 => 93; 19.7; 18.4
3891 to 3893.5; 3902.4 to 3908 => 90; 19.6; 17.7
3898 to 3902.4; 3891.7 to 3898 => 104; 18.9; 19.7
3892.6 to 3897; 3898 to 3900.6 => 97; 19.7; 19.2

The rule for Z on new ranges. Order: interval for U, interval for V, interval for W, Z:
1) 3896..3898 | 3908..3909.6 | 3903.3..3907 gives 9.9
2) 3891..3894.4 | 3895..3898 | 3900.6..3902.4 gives 9.3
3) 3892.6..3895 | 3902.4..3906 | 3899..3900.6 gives 10.4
